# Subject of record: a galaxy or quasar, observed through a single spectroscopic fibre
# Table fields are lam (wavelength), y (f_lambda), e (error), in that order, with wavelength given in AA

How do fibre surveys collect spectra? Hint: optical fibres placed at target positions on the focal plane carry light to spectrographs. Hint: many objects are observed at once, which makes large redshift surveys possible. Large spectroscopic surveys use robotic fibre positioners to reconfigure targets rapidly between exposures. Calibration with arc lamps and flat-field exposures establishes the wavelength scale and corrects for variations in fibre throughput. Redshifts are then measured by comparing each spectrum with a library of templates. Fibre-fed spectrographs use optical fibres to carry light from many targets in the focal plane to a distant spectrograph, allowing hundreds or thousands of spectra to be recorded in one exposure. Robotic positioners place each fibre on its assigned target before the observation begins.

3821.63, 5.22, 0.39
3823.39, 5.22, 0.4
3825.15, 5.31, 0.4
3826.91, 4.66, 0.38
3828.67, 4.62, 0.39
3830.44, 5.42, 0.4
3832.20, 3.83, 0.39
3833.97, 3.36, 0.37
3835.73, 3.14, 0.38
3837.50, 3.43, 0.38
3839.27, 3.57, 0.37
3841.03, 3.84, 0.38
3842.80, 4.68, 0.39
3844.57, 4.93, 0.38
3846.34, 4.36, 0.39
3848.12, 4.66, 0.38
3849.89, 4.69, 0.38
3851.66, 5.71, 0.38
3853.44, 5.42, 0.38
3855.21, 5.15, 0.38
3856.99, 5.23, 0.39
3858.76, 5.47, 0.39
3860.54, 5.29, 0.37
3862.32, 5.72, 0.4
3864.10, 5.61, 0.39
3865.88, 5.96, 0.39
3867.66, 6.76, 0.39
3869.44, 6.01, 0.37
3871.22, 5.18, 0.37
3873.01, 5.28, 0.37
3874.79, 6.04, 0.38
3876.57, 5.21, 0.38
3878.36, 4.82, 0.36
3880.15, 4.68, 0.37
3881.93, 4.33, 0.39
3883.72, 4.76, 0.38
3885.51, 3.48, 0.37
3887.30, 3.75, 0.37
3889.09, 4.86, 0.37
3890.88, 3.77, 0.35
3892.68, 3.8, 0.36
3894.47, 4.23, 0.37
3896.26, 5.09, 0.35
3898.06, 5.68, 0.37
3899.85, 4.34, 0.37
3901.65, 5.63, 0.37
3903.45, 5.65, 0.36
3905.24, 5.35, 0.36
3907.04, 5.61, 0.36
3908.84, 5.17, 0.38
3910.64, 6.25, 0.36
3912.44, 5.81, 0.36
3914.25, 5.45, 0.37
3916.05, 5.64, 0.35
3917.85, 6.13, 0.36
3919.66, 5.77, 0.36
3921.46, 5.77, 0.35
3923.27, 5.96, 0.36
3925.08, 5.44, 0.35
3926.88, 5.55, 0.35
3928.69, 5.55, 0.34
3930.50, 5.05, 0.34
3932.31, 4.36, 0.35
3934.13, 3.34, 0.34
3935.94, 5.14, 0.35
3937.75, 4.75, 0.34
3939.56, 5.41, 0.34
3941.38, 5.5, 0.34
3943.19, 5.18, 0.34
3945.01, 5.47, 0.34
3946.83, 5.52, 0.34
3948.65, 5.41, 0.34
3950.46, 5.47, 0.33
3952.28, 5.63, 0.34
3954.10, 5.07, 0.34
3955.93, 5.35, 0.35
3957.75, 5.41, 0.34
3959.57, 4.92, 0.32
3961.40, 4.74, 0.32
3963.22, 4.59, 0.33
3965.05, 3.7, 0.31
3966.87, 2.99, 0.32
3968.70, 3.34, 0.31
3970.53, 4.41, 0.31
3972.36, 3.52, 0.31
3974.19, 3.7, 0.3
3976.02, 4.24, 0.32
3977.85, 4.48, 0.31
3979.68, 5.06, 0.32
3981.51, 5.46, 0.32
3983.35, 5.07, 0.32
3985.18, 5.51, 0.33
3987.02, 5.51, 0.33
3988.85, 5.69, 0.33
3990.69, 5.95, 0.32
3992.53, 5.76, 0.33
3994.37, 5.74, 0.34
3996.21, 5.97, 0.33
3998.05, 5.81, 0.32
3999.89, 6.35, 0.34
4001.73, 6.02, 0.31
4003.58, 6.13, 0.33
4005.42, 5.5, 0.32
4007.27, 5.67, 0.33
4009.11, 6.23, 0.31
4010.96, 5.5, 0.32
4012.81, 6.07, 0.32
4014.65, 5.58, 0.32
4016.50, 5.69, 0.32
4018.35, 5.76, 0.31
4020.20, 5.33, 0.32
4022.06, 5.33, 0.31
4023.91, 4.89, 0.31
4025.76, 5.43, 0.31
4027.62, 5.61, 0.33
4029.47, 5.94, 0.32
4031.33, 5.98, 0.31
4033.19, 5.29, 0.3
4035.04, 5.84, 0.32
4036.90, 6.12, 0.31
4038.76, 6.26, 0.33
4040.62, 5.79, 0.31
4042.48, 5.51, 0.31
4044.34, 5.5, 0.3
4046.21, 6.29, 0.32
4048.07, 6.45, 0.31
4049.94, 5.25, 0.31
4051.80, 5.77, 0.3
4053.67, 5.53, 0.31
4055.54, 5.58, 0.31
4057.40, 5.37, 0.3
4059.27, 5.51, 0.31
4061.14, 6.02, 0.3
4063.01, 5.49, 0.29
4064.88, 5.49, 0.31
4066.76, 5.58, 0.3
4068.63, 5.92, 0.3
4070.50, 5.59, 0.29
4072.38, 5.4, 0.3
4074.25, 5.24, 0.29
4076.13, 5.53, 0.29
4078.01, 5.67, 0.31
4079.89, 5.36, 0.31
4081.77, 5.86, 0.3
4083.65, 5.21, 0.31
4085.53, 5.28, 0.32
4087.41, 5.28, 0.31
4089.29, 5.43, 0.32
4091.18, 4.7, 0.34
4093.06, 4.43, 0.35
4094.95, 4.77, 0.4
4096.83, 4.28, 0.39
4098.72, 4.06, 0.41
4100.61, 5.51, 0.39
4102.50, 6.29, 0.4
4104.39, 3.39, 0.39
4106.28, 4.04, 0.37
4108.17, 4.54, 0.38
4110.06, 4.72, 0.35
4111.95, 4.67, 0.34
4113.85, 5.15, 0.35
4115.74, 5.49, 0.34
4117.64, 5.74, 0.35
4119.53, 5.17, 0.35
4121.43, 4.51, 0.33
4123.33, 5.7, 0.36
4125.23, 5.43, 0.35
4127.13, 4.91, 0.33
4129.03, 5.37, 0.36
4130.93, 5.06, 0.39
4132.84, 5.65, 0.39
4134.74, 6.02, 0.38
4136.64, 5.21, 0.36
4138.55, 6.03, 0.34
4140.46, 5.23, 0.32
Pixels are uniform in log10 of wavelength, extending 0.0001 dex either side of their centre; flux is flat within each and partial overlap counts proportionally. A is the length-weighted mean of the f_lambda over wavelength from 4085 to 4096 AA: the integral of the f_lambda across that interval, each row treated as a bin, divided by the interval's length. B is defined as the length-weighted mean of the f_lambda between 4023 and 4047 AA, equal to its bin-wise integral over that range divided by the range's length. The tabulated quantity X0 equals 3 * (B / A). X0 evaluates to 3.5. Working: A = 4.97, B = 5.7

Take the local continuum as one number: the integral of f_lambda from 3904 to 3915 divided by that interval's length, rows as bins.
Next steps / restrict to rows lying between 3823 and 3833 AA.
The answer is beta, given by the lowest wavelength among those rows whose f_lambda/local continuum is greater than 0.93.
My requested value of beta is 3823.39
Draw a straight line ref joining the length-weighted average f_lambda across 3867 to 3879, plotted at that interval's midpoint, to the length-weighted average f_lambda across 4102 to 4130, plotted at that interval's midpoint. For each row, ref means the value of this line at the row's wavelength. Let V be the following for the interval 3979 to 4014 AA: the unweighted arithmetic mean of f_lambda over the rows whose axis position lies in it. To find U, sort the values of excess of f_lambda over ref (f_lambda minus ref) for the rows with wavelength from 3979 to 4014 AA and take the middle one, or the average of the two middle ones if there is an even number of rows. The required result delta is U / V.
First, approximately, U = 0.4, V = 5.74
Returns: 0.077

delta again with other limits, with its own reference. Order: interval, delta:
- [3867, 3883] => -0.073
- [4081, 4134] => 0.029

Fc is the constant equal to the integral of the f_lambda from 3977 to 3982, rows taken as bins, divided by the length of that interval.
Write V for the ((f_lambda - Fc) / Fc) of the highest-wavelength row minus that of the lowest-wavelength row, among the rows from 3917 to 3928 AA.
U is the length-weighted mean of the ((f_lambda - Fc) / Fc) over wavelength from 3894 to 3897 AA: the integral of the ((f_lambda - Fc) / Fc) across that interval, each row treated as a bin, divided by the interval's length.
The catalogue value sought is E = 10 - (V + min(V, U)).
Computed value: 10.2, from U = -0.06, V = -0.12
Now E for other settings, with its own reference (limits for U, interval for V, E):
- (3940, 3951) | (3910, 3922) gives 10.2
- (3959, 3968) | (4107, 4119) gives 9.9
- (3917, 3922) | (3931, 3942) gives 9.6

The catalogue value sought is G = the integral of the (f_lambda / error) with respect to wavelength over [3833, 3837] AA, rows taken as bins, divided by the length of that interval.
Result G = 9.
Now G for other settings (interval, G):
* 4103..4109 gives 11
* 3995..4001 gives 18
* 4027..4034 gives 18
